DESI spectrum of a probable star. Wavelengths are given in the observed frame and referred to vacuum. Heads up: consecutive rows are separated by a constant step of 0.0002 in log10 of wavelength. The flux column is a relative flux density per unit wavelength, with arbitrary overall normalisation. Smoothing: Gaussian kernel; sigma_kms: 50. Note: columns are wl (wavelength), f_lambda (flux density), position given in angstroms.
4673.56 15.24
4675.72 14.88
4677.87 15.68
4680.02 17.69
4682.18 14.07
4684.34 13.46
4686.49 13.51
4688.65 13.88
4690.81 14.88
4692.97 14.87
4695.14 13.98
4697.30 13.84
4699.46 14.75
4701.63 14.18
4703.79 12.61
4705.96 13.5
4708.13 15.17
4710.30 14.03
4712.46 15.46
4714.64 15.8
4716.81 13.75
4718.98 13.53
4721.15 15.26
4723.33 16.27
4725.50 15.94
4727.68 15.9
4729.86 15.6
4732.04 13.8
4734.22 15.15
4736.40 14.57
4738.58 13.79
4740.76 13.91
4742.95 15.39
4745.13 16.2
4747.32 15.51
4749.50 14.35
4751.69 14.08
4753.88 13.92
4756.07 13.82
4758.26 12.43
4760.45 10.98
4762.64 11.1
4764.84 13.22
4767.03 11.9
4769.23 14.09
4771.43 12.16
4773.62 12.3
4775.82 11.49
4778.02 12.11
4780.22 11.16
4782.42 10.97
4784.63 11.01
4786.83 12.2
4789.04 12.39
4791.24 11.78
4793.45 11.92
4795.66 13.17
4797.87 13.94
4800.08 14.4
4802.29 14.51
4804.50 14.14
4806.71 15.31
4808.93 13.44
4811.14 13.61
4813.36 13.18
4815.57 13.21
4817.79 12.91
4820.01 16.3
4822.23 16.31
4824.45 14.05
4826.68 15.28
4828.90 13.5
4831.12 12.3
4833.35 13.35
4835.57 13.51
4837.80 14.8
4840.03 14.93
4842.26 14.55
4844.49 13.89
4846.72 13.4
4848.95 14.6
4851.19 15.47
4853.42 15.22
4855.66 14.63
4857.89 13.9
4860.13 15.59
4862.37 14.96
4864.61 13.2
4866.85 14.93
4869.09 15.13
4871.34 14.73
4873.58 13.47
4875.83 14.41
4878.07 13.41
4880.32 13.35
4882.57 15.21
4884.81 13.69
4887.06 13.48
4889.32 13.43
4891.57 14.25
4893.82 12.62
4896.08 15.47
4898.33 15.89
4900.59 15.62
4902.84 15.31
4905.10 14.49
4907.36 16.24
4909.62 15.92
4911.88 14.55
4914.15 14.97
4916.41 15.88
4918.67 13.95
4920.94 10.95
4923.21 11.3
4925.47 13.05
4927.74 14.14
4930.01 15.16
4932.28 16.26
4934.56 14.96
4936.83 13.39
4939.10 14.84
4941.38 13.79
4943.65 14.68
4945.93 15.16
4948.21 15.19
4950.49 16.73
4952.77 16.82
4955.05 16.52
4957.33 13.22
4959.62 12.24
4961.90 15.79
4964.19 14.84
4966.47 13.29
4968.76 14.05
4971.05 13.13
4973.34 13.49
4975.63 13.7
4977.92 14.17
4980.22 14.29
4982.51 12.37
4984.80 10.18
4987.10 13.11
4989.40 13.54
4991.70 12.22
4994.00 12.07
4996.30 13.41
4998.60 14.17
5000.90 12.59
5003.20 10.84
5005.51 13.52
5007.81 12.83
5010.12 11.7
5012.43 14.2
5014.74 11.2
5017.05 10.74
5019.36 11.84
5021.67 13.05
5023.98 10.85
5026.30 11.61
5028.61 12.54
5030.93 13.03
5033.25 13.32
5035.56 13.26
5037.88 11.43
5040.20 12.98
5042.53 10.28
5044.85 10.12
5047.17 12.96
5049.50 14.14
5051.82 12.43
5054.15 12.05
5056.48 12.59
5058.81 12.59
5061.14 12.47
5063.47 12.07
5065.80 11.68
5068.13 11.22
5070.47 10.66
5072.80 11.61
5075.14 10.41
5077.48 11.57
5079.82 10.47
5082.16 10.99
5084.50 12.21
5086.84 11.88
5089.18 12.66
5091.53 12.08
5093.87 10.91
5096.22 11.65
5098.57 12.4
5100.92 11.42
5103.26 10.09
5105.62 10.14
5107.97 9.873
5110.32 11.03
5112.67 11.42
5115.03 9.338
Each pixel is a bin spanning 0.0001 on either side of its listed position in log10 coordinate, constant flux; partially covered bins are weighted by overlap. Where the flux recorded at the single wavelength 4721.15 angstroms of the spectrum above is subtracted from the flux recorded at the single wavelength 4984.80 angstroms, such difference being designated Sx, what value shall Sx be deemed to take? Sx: -5.1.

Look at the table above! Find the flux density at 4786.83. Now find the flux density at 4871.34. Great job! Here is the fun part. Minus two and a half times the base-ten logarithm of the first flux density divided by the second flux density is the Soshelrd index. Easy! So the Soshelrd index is 0.20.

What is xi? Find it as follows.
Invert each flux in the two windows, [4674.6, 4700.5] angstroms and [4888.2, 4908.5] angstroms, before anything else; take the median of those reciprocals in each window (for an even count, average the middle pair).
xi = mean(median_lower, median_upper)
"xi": 0.067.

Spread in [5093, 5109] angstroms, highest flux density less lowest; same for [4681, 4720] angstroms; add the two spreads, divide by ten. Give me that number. 0.57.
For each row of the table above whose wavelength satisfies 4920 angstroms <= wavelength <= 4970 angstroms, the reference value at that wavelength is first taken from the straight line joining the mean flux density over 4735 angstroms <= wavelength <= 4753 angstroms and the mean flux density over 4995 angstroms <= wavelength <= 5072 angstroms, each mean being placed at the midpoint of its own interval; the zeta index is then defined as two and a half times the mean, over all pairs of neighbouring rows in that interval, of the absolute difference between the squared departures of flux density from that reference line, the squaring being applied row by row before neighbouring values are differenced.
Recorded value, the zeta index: 9.3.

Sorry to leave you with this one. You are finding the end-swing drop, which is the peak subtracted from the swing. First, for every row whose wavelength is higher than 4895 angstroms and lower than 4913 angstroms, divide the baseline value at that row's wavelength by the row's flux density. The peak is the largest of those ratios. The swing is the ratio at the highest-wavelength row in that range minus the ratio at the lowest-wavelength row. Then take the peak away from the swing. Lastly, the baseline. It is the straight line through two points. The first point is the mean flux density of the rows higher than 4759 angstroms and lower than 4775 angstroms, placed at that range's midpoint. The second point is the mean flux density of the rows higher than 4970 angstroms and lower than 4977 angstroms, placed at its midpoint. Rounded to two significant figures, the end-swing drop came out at -0.84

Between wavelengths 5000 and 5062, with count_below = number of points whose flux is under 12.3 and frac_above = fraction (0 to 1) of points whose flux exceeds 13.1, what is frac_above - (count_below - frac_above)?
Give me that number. -11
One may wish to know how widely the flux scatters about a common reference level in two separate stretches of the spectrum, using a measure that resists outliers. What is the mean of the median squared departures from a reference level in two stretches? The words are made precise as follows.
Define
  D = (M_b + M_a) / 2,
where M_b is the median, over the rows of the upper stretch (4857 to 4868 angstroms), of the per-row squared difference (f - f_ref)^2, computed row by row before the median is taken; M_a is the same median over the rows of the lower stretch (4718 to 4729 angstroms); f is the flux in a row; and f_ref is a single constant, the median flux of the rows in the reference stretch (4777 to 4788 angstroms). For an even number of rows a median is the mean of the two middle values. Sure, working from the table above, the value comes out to 18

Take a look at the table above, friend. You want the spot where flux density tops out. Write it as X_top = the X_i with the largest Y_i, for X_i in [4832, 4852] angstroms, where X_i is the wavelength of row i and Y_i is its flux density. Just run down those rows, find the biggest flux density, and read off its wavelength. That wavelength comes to 4851.19 angstroms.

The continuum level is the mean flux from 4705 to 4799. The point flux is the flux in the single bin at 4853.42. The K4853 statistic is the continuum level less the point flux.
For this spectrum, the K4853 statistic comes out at -1.6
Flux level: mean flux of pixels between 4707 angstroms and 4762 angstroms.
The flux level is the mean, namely 14.6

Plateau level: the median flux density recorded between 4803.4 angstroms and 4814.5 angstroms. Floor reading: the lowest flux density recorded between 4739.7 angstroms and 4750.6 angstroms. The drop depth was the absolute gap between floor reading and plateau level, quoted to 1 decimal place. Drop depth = 0.3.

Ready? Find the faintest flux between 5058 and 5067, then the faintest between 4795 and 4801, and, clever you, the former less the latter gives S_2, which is -1.5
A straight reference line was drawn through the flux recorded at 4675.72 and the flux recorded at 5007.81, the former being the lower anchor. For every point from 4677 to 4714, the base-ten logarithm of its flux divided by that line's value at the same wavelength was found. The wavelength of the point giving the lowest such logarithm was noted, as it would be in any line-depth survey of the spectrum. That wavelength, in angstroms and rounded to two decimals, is 4703.79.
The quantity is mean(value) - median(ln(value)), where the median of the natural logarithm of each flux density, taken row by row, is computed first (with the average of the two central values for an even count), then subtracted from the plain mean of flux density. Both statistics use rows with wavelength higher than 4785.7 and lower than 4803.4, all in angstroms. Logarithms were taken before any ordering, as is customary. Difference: 10.5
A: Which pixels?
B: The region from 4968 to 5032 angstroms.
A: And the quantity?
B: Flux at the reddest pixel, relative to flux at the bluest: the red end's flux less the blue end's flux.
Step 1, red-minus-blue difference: -1.0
